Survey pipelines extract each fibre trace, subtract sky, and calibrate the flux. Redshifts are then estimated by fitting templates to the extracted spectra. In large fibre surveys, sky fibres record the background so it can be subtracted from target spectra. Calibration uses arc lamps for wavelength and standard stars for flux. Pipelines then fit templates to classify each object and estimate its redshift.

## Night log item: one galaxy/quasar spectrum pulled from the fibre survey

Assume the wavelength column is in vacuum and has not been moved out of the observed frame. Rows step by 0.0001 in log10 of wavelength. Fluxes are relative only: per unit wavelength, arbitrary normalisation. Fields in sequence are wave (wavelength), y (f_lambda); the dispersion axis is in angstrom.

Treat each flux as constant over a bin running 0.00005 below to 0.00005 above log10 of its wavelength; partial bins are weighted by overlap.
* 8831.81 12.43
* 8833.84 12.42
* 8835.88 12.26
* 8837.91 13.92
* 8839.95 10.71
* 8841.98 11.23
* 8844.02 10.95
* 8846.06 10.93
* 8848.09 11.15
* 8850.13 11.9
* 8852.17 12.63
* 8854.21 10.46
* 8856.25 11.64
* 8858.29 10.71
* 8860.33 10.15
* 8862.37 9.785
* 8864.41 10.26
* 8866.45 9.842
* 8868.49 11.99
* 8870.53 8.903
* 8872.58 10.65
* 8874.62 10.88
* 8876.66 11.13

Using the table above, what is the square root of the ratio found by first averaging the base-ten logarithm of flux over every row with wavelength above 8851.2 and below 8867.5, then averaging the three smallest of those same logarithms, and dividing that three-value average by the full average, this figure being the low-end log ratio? 0.985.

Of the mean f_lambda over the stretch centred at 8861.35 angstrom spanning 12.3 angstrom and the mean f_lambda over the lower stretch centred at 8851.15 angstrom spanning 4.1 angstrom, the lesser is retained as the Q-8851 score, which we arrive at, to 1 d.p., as 10.4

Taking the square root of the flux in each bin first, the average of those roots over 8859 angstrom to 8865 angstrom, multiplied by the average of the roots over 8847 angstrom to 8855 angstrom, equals 10.8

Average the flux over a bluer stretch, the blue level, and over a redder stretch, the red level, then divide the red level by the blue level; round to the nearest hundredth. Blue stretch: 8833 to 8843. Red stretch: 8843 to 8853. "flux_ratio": 0.95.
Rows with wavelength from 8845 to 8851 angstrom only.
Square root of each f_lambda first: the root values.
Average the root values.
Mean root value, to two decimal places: 3.36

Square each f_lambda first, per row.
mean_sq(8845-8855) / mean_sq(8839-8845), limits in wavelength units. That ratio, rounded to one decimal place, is 1.1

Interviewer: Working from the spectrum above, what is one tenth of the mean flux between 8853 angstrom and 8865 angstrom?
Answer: 1.05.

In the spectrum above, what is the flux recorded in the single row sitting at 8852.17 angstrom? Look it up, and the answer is 12.63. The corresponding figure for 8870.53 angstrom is 8.903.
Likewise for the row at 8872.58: 10.65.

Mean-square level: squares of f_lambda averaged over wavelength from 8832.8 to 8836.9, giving 152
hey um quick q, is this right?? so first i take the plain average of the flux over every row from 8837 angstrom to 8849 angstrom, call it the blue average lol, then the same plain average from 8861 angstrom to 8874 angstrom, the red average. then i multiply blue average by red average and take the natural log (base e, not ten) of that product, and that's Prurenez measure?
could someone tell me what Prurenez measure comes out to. 4.77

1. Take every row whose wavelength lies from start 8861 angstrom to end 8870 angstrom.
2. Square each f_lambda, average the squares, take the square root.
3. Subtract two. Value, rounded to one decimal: 8.5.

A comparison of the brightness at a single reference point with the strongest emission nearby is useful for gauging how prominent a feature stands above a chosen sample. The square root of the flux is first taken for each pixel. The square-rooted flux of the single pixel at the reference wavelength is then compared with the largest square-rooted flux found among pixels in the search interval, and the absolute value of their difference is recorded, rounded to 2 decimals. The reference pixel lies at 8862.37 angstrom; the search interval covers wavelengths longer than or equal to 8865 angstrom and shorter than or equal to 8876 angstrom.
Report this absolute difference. 0.33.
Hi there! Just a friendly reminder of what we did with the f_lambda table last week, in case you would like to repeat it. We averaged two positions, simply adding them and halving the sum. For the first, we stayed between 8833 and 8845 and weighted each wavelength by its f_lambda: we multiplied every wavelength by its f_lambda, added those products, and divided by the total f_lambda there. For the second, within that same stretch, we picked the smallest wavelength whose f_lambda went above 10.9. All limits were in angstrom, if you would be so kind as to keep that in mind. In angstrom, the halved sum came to 8836.3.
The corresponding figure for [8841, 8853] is 8844.6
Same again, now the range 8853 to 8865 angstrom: 8857.7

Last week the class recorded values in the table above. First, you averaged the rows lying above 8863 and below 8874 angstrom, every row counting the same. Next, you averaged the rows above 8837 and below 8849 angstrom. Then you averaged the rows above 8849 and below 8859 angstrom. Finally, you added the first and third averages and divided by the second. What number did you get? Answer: 1.90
